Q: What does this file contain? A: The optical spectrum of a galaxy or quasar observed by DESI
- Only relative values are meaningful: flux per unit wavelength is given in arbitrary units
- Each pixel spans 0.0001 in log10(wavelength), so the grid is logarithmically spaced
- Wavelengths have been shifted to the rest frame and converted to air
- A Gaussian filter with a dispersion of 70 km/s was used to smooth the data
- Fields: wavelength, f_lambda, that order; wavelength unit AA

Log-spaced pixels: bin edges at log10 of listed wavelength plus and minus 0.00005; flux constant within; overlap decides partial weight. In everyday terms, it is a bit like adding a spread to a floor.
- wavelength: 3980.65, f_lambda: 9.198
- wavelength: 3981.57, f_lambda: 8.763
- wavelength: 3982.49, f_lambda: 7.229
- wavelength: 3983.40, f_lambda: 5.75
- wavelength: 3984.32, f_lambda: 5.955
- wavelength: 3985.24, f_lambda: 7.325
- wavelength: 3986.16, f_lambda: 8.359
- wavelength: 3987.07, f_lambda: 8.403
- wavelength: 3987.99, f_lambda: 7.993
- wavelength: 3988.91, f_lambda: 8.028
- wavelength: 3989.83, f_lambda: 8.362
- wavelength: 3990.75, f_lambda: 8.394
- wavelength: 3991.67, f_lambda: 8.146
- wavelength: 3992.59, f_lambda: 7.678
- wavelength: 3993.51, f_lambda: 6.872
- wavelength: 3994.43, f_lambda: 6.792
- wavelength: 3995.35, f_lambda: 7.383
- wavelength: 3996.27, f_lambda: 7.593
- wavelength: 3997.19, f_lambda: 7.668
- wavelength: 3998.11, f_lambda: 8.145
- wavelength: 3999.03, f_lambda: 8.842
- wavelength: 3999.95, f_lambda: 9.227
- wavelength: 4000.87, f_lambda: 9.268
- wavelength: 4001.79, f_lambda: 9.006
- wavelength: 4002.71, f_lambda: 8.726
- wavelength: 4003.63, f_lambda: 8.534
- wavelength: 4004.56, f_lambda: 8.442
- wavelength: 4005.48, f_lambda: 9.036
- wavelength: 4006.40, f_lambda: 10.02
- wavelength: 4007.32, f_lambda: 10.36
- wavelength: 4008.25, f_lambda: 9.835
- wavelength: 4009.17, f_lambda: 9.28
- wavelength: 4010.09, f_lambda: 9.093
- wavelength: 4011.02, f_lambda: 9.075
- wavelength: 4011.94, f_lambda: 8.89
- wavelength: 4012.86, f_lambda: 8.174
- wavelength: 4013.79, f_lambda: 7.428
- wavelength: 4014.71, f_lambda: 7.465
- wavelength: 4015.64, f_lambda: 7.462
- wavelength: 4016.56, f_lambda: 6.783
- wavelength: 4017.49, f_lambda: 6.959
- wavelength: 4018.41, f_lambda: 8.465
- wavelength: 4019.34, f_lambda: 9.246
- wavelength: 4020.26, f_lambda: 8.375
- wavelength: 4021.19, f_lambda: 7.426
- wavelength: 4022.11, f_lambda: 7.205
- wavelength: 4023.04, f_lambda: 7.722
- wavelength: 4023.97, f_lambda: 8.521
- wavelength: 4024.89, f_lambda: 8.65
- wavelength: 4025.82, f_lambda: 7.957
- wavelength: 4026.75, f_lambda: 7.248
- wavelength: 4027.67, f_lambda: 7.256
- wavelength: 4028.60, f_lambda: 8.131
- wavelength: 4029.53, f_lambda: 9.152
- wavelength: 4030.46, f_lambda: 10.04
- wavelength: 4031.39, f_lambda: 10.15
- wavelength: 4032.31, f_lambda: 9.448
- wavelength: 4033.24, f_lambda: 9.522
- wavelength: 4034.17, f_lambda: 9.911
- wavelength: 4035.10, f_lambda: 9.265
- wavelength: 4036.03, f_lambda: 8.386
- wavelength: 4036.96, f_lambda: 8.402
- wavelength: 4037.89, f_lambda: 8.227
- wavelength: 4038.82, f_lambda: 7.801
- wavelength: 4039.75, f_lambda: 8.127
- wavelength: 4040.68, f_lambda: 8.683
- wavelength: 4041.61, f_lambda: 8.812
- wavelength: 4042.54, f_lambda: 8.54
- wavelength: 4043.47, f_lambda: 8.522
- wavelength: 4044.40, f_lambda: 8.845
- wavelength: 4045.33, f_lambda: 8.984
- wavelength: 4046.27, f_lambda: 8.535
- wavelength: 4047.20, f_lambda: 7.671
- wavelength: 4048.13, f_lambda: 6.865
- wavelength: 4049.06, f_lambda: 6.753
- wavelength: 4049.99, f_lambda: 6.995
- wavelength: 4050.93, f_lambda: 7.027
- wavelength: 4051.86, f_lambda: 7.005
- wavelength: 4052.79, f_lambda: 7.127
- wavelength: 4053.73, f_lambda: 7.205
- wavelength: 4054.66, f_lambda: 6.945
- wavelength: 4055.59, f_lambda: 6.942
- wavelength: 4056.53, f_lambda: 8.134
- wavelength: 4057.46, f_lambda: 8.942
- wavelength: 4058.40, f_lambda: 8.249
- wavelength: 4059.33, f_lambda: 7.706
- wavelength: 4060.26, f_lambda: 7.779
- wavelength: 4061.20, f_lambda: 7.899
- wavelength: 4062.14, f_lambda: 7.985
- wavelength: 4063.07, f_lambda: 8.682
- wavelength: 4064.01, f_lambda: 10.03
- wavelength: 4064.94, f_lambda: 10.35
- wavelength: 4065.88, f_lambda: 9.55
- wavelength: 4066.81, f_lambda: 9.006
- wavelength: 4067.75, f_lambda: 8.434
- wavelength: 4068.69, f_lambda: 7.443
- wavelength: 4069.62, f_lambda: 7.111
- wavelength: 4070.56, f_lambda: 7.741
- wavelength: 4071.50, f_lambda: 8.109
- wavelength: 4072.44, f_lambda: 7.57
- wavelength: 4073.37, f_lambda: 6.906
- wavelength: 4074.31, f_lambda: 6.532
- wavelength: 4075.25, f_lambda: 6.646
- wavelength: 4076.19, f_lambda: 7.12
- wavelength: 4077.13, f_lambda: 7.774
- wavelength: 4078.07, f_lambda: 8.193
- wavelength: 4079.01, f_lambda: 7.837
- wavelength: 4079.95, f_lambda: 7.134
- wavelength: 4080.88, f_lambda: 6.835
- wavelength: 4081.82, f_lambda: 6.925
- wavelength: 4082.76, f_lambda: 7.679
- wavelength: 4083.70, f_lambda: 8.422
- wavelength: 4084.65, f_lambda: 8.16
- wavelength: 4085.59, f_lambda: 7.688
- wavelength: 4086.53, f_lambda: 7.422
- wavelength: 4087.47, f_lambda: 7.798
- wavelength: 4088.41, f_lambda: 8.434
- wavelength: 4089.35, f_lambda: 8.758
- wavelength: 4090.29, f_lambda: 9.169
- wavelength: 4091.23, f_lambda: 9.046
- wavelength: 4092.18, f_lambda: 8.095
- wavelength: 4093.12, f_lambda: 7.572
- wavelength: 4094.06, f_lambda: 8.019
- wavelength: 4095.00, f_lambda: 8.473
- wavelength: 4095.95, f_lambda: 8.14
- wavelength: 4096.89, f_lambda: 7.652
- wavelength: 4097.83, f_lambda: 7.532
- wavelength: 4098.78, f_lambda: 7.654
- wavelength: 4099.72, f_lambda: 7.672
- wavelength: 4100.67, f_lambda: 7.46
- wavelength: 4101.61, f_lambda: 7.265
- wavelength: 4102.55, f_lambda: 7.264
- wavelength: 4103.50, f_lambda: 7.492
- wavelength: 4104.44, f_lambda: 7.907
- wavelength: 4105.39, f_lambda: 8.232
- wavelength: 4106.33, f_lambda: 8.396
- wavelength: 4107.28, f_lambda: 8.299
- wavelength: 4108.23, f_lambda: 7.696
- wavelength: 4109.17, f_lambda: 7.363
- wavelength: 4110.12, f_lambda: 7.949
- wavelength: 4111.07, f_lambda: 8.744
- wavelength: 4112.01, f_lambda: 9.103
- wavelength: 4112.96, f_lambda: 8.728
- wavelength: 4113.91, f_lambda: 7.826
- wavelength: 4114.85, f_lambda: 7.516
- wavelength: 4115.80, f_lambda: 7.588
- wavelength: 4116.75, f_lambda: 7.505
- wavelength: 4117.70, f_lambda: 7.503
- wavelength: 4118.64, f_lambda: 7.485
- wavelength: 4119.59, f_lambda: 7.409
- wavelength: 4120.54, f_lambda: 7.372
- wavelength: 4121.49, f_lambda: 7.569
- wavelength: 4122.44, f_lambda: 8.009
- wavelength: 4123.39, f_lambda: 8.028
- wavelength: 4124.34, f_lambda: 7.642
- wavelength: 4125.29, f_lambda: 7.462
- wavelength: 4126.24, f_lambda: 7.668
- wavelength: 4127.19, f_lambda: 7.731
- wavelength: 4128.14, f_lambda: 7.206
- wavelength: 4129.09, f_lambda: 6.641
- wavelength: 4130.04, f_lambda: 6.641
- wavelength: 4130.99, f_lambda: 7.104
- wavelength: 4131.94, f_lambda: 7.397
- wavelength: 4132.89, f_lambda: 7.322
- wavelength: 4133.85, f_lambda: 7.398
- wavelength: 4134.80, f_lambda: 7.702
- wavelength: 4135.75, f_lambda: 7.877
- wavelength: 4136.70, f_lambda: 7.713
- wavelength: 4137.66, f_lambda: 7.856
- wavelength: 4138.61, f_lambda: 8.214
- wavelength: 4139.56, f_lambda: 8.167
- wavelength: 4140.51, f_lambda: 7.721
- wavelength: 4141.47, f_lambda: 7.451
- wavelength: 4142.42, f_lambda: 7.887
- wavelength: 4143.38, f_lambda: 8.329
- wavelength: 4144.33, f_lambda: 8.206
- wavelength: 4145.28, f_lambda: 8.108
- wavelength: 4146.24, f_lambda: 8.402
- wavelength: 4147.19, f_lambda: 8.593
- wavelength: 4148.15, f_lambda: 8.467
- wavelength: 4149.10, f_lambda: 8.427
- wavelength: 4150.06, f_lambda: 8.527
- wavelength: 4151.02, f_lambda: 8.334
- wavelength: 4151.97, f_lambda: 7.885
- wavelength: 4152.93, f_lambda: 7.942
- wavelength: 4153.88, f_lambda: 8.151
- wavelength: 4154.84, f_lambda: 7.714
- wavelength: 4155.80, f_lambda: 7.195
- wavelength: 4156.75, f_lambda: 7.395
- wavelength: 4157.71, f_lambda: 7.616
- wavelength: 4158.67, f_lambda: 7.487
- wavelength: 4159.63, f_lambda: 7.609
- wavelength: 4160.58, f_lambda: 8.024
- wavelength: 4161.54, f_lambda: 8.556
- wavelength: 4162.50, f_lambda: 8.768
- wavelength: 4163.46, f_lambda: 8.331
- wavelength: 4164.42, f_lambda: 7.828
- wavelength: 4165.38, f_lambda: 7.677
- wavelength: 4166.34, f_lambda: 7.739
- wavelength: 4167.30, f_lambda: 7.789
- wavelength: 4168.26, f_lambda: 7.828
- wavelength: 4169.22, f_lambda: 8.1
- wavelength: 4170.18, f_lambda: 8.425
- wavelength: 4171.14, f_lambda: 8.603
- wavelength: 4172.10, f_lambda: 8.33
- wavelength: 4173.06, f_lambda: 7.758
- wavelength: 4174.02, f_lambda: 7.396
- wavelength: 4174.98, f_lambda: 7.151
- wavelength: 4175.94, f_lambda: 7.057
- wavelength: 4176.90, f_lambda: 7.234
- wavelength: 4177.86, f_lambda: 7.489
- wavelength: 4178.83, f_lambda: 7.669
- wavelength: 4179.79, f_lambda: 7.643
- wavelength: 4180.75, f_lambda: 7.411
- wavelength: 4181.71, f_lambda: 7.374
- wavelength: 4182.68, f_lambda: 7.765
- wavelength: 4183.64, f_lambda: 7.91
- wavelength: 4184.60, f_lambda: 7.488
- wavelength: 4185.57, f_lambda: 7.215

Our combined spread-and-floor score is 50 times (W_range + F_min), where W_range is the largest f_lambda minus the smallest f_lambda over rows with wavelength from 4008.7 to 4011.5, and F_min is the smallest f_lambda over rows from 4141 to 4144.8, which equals 383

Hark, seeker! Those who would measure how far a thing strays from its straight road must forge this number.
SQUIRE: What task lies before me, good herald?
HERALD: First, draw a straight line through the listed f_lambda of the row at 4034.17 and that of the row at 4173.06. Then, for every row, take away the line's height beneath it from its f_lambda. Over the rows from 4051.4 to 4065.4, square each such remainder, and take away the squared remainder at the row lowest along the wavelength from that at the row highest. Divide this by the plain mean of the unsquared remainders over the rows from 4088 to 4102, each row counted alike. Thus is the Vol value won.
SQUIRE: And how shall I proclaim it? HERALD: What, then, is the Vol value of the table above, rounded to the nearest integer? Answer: 7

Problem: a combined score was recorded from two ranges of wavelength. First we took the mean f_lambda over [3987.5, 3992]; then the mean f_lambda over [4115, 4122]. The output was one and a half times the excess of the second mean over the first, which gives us -1.0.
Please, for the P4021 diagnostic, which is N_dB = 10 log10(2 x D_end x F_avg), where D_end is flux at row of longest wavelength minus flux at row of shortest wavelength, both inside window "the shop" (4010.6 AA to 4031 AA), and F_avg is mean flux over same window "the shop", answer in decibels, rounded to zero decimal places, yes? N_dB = 12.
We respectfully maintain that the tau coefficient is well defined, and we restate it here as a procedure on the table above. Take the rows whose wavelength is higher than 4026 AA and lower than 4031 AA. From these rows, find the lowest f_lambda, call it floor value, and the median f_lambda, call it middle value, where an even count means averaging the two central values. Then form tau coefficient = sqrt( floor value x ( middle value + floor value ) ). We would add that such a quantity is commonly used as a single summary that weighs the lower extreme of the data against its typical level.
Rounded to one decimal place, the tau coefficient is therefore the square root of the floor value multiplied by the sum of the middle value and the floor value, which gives 10.6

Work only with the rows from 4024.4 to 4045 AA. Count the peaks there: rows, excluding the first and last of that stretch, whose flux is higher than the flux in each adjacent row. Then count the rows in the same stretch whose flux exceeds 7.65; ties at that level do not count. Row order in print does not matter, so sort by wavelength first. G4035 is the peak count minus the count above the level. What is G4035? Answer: -16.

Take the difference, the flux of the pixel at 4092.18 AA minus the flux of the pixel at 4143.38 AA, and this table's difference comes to -0.23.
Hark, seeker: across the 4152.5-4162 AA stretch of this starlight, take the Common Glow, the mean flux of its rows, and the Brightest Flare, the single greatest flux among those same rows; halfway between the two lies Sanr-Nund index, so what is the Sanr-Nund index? 8.2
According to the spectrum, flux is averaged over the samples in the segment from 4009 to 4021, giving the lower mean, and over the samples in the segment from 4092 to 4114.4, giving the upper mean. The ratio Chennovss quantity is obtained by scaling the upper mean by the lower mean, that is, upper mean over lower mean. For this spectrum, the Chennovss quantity 0.97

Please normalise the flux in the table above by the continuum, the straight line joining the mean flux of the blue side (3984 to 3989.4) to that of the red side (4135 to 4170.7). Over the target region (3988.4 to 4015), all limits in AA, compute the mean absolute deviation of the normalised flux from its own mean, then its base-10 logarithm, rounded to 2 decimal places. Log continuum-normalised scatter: -1.03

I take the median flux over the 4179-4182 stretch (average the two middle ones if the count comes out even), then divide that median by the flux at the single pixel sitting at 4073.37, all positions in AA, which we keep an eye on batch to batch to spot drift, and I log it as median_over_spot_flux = 1.07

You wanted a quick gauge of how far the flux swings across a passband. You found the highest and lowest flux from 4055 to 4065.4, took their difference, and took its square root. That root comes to 1.85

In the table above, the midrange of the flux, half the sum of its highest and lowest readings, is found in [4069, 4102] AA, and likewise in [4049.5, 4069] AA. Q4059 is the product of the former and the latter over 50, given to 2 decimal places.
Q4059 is 1.36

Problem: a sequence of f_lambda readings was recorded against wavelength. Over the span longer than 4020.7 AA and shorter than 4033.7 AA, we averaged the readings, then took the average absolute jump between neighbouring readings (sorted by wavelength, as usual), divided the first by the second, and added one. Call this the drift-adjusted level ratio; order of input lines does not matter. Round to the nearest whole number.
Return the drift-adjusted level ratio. 17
